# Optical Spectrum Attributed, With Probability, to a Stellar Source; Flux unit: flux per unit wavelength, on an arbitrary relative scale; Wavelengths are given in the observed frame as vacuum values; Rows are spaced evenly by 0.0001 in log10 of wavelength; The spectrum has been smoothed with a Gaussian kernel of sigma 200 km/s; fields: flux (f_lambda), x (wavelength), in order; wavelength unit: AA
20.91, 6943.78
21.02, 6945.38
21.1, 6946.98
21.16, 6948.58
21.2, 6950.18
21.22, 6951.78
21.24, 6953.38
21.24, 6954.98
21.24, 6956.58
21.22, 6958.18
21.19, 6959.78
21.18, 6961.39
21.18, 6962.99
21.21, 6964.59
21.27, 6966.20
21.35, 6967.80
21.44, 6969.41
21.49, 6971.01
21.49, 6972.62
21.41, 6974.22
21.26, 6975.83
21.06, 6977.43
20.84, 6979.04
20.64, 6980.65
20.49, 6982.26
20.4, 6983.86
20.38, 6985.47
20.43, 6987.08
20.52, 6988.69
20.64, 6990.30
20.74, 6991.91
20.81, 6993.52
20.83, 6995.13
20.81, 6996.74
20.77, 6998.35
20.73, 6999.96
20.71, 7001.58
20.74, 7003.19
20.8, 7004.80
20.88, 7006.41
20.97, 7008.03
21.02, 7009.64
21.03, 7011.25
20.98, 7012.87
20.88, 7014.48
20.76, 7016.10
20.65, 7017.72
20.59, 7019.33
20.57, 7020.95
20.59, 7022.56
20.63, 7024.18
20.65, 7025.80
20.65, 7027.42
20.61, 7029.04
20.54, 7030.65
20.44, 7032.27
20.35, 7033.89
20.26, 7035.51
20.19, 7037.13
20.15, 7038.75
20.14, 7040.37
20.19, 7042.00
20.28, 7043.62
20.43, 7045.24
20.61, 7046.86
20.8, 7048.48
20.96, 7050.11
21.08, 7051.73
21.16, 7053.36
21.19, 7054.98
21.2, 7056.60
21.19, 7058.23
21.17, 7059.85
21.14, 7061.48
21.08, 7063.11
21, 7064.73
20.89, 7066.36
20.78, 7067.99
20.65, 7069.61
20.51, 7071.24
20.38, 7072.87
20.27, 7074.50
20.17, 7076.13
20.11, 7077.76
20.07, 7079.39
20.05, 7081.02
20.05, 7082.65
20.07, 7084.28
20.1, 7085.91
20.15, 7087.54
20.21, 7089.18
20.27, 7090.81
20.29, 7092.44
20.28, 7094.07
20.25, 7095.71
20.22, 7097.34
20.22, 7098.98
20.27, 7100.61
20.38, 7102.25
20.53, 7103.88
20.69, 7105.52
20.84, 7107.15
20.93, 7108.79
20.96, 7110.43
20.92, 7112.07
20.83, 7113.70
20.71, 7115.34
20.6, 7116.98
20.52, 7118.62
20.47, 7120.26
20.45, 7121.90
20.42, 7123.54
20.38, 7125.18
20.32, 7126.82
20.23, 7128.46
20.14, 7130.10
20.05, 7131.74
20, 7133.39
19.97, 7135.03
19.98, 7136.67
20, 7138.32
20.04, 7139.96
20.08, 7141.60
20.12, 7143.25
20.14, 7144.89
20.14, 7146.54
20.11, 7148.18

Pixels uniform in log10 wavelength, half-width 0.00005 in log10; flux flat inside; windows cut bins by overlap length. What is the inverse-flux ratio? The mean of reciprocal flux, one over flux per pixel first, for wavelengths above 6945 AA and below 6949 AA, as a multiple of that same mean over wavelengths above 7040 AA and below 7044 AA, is 0.96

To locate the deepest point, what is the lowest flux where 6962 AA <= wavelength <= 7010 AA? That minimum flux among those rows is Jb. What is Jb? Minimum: 20.38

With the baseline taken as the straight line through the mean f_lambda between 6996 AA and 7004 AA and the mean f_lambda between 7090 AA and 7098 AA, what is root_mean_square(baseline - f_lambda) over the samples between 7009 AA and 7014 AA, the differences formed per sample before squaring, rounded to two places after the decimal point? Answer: 0.32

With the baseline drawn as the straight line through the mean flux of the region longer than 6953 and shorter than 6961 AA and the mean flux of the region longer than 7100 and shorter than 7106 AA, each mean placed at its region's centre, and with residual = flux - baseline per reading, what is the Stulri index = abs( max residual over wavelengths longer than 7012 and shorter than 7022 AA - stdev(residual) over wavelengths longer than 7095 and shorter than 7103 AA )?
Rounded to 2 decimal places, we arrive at 0.02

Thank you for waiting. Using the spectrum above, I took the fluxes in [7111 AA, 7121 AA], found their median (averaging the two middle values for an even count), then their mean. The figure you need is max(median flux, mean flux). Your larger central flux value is 20.7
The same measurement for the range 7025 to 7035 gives 20.6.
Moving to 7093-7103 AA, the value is 20.3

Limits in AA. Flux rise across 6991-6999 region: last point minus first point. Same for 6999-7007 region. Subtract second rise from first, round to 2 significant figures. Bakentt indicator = -0.12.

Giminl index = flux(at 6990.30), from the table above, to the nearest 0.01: 20.64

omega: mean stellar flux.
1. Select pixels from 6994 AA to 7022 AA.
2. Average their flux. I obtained 20.8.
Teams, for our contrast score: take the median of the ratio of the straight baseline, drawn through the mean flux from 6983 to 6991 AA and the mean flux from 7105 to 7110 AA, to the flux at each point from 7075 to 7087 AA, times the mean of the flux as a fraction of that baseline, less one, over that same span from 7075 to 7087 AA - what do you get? -0.03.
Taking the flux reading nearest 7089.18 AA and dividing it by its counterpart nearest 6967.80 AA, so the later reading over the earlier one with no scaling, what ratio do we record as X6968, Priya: 0.95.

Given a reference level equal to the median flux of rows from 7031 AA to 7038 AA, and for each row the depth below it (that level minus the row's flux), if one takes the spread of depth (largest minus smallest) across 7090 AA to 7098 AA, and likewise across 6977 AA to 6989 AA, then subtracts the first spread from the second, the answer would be 0.61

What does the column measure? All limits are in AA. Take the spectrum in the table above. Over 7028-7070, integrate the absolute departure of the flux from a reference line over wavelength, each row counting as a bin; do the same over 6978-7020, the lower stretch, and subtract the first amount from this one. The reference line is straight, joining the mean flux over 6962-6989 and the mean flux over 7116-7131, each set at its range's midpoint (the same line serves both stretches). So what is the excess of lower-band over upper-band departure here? -7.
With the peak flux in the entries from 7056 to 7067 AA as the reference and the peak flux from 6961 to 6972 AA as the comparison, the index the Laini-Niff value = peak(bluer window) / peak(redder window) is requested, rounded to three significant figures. 1.01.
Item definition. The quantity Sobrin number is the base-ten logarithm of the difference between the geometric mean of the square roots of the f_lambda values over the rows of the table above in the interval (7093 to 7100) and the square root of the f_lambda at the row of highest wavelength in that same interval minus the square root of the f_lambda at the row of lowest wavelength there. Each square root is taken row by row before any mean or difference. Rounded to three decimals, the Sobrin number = 0.654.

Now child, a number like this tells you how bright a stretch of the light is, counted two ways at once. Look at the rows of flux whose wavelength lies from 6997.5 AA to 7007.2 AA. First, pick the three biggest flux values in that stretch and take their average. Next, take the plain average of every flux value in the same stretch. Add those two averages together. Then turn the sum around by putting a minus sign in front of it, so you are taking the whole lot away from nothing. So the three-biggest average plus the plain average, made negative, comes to -41.6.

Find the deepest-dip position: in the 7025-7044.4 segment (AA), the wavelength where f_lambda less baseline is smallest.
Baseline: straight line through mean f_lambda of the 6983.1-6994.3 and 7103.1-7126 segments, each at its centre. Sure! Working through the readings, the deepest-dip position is 7040.37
